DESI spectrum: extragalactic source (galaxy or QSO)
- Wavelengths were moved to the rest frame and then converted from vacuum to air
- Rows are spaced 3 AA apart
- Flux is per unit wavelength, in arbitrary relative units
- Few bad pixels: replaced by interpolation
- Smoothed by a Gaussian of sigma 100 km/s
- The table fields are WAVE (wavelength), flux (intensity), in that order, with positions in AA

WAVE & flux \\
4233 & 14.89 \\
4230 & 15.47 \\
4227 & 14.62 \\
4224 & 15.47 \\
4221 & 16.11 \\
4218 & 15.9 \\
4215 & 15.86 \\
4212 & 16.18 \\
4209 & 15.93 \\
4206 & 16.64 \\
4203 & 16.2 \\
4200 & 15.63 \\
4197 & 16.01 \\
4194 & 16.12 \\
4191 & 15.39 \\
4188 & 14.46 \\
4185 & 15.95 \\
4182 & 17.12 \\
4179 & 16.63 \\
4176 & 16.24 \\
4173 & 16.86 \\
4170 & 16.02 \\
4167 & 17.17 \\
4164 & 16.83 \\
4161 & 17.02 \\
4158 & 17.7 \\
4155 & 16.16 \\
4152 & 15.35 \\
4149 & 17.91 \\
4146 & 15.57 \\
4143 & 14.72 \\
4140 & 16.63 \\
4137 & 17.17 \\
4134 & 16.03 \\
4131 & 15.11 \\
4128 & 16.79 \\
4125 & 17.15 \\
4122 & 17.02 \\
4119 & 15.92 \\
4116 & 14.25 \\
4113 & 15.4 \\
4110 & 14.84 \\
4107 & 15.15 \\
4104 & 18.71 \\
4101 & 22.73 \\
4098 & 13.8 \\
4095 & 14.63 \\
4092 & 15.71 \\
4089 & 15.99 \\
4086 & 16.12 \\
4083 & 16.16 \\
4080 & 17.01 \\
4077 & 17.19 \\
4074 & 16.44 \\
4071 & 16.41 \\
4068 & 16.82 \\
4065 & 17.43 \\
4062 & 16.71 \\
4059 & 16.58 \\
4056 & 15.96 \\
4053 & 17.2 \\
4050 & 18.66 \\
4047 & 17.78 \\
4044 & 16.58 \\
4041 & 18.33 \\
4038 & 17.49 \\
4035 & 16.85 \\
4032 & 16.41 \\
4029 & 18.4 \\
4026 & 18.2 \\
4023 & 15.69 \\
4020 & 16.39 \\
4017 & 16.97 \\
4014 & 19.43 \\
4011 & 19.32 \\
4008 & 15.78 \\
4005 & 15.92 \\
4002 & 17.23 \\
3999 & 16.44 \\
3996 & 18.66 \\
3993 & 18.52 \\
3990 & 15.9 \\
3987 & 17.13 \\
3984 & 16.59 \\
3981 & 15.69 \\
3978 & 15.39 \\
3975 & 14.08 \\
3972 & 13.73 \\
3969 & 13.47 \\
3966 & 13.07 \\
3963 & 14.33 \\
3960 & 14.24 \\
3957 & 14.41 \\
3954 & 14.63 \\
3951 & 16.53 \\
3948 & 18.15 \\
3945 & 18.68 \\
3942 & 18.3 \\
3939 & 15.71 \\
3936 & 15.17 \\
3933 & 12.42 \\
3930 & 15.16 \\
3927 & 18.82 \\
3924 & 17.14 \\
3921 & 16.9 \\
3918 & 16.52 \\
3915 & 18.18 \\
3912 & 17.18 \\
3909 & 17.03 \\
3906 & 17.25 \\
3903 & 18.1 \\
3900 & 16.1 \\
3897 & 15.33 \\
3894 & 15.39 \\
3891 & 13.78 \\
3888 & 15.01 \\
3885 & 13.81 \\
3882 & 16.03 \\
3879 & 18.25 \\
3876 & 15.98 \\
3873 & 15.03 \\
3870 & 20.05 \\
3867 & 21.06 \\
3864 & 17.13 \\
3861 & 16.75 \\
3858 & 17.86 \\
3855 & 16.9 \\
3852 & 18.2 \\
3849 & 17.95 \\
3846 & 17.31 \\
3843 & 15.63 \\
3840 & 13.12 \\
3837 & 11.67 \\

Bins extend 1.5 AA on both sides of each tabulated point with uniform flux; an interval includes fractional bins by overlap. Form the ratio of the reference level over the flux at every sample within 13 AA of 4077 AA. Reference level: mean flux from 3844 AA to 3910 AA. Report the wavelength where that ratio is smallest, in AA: 4065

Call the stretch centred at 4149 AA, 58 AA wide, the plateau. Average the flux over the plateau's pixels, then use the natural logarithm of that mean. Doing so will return 2.80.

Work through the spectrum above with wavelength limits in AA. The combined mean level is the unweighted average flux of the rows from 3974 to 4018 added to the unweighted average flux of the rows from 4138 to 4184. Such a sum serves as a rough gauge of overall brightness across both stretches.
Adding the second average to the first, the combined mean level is 33.4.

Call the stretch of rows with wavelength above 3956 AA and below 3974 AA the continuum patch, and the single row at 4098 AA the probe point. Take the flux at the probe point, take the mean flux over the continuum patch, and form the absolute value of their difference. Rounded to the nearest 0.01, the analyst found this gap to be 0.07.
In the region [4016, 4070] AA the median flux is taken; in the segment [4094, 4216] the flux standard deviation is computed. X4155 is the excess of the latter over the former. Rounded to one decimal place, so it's -15.5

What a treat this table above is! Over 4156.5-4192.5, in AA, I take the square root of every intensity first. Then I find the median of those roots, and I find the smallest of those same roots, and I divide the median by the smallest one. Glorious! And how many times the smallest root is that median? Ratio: 1.08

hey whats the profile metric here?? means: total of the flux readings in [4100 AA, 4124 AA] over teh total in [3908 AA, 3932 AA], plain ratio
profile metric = 0.98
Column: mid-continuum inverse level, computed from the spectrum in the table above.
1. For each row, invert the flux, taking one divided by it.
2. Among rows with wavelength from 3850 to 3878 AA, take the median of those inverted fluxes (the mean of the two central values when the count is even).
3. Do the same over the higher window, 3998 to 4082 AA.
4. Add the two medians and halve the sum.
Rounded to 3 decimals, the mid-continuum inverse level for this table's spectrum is 0.059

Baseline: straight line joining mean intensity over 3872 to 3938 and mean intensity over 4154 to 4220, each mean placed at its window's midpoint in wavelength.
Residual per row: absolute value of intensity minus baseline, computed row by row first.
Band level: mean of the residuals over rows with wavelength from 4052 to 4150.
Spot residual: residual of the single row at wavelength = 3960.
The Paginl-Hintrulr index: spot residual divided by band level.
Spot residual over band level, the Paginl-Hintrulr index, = 1.8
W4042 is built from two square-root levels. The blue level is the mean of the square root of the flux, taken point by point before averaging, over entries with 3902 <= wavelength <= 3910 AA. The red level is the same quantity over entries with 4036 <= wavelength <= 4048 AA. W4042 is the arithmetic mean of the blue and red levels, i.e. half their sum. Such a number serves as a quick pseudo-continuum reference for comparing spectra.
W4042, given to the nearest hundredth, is 4.18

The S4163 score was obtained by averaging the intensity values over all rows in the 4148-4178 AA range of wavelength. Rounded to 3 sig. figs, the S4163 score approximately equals 16.7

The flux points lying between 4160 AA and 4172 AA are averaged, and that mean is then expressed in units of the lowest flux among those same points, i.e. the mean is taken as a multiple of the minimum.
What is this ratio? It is 1.046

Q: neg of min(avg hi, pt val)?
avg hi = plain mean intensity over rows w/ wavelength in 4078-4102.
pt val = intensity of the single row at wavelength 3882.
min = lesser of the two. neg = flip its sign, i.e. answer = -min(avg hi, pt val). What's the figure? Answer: -16.0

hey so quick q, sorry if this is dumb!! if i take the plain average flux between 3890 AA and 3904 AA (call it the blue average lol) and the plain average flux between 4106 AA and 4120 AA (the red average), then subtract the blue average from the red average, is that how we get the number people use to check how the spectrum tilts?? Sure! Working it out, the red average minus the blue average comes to -0.6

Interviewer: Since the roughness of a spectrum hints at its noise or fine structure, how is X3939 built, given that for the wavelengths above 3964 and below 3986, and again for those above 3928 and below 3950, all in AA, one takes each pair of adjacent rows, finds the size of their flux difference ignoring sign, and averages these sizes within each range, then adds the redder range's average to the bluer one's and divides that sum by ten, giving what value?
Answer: 0.22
